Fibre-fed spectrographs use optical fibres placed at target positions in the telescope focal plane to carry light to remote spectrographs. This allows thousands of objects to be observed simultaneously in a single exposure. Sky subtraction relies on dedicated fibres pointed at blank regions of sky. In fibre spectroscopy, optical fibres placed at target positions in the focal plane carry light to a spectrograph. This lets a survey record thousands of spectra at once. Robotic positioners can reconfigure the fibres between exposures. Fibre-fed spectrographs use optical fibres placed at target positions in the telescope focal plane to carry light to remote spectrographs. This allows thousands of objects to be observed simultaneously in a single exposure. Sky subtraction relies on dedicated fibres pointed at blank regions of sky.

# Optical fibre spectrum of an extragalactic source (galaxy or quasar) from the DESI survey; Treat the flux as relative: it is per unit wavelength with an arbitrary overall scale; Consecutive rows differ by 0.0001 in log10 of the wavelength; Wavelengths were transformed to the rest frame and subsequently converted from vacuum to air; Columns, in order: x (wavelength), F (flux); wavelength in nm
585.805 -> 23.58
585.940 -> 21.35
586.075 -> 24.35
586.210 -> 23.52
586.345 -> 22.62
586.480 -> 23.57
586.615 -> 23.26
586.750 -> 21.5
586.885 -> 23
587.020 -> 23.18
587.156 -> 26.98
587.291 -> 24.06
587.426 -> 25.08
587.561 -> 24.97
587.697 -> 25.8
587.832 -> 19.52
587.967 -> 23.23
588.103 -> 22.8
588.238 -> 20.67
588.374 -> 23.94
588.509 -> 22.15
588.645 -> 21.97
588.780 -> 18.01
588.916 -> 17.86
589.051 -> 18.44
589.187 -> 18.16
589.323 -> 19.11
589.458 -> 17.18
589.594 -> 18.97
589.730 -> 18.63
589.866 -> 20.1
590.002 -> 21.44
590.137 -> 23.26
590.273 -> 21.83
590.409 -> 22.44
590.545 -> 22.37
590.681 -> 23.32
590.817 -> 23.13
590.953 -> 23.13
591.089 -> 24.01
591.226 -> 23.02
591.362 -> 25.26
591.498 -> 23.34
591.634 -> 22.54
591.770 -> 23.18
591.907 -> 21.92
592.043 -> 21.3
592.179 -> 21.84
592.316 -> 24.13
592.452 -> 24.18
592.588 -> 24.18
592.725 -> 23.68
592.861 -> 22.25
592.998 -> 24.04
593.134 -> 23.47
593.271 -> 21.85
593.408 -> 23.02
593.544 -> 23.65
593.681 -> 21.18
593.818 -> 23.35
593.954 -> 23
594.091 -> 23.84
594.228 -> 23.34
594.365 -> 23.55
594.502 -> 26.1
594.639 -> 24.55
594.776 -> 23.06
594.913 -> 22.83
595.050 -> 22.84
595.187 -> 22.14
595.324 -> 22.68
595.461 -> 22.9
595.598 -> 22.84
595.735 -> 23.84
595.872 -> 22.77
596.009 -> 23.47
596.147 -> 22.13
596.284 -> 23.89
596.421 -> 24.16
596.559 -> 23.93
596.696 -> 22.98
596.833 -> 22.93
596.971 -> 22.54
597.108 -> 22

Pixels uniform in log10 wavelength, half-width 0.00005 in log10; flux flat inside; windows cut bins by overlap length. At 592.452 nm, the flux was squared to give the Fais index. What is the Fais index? 585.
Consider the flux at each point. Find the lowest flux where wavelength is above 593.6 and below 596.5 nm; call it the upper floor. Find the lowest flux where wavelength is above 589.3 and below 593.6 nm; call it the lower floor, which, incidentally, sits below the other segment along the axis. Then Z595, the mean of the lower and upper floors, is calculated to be 19.2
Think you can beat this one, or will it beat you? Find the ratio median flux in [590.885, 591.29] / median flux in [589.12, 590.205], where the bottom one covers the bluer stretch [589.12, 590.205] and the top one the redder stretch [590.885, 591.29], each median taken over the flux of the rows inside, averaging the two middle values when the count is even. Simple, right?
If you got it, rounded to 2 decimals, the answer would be 1.21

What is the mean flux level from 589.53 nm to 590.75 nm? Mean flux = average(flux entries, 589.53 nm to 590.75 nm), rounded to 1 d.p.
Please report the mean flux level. 21.4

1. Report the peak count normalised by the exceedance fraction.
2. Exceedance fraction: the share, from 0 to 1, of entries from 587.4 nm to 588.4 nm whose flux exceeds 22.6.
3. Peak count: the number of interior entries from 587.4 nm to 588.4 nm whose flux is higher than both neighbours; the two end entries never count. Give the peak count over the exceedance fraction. 2.7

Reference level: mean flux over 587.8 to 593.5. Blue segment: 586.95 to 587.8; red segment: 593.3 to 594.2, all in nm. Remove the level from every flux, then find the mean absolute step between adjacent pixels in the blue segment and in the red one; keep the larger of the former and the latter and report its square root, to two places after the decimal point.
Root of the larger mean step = 1.32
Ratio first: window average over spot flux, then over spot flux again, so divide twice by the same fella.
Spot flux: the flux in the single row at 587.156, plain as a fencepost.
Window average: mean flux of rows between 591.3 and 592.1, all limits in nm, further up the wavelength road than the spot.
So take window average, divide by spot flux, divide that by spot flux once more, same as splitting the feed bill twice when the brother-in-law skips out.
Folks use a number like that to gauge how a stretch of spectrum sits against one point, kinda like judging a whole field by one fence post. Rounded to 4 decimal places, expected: 0.0315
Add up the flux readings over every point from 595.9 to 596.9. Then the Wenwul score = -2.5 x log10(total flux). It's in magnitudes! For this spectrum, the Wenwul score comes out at -5.5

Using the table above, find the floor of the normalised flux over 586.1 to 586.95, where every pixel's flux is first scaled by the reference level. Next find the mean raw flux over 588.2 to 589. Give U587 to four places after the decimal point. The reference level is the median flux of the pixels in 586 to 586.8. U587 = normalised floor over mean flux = 0.0443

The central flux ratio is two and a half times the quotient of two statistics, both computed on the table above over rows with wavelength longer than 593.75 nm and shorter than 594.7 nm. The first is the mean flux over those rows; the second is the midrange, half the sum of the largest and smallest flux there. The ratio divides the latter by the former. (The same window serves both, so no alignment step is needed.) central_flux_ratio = 2.56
